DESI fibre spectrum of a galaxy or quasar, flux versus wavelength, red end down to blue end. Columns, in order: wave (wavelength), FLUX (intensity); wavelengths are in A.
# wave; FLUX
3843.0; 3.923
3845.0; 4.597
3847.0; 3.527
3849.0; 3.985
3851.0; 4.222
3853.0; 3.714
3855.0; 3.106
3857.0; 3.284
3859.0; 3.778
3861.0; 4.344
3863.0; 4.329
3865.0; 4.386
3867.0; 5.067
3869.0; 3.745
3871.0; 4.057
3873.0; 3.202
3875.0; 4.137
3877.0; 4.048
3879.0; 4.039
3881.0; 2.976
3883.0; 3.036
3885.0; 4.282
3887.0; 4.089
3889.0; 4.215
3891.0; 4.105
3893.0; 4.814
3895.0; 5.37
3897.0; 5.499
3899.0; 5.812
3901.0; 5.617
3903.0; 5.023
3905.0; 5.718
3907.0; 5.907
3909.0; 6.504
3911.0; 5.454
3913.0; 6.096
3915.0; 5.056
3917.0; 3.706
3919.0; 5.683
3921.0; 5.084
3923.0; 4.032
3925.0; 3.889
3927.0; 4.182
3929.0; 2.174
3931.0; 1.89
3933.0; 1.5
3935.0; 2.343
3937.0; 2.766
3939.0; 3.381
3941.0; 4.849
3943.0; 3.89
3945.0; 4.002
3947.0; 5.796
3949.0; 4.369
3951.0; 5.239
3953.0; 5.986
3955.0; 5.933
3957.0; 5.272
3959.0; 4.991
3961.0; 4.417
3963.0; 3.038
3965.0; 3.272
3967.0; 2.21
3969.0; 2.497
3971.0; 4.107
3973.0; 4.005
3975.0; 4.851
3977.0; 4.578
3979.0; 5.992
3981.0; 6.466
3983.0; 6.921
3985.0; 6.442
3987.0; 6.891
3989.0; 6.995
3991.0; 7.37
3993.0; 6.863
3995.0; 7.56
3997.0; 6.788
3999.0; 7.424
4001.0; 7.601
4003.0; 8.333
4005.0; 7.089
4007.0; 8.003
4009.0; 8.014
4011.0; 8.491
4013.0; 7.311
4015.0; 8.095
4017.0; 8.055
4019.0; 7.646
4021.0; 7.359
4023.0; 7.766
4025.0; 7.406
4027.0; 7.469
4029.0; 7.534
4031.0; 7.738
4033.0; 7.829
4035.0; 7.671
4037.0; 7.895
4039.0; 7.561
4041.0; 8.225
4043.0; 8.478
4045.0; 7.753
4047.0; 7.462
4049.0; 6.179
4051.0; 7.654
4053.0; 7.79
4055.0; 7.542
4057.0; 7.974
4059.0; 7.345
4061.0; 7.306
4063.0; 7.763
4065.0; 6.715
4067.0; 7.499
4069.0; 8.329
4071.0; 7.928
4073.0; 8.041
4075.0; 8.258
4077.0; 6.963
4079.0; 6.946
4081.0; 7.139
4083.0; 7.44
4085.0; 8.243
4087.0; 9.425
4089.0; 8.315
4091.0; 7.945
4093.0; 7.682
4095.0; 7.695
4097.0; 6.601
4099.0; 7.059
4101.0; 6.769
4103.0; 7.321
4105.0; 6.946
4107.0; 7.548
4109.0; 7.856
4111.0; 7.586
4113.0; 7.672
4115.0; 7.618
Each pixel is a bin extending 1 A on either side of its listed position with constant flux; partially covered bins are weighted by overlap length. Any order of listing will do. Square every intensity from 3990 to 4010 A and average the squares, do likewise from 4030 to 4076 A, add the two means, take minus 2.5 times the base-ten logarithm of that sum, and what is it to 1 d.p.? -5.2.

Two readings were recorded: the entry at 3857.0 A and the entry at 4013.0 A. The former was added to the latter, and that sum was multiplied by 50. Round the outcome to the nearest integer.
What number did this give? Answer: 530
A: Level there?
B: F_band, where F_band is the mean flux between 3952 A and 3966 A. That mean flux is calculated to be 4.7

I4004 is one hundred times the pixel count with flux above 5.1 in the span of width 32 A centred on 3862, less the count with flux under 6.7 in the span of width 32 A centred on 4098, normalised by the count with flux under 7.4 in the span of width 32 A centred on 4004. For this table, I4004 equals -17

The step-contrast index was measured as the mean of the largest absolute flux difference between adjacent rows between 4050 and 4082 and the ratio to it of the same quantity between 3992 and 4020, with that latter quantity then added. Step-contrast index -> 2.37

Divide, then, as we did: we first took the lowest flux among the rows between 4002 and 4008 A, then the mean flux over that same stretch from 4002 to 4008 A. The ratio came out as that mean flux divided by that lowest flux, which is 1.10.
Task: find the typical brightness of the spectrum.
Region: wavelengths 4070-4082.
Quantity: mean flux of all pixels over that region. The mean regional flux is 7.5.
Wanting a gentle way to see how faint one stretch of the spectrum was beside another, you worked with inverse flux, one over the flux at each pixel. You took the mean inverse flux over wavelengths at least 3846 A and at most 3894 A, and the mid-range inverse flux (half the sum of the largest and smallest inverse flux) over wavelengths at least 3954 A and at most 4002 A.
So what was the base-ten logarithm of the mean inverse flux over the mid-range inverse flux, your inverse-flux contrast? -0.1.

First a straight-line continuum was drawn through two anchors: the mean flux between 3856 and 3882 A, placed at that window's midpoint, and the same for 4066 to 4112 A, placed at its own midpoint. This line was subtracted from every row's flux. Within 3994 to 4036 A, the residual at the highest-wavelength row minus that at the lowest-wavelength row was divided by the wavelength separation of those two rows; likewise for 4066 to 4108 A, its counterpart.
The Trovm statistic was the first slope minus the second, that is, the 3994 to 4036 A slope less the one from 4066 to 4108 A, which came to 0.00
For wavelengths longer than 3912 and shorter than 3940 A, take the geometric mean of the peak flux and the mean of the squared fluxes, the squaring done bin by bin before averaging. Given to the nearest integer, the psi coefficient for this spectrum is 10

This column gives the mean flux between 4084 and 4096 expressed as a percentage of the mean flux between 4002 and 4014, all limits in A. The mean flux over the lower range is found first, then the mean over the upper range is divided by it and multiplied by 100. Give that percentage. 104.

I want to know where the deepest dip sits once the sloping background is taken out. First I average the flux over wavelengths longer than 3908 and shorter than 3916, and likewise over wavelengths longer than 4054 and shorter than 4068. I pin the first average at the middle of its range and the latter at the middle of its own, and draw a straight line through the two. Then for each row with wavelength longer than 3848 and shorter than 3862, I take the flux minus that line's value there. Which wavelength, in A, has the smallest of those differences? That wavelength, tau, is 3855.0 A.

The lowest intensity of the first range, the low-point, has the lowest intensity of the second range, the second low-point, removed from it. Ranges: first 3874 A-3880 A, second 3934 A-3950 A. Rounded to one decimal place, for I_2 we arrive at 1.7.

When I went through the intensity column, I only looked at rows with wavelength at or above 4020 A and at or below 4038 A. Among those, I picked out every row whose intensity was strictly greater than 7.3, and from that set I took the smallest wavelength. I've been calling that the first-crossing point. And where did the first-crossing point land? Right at 4021.0 A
